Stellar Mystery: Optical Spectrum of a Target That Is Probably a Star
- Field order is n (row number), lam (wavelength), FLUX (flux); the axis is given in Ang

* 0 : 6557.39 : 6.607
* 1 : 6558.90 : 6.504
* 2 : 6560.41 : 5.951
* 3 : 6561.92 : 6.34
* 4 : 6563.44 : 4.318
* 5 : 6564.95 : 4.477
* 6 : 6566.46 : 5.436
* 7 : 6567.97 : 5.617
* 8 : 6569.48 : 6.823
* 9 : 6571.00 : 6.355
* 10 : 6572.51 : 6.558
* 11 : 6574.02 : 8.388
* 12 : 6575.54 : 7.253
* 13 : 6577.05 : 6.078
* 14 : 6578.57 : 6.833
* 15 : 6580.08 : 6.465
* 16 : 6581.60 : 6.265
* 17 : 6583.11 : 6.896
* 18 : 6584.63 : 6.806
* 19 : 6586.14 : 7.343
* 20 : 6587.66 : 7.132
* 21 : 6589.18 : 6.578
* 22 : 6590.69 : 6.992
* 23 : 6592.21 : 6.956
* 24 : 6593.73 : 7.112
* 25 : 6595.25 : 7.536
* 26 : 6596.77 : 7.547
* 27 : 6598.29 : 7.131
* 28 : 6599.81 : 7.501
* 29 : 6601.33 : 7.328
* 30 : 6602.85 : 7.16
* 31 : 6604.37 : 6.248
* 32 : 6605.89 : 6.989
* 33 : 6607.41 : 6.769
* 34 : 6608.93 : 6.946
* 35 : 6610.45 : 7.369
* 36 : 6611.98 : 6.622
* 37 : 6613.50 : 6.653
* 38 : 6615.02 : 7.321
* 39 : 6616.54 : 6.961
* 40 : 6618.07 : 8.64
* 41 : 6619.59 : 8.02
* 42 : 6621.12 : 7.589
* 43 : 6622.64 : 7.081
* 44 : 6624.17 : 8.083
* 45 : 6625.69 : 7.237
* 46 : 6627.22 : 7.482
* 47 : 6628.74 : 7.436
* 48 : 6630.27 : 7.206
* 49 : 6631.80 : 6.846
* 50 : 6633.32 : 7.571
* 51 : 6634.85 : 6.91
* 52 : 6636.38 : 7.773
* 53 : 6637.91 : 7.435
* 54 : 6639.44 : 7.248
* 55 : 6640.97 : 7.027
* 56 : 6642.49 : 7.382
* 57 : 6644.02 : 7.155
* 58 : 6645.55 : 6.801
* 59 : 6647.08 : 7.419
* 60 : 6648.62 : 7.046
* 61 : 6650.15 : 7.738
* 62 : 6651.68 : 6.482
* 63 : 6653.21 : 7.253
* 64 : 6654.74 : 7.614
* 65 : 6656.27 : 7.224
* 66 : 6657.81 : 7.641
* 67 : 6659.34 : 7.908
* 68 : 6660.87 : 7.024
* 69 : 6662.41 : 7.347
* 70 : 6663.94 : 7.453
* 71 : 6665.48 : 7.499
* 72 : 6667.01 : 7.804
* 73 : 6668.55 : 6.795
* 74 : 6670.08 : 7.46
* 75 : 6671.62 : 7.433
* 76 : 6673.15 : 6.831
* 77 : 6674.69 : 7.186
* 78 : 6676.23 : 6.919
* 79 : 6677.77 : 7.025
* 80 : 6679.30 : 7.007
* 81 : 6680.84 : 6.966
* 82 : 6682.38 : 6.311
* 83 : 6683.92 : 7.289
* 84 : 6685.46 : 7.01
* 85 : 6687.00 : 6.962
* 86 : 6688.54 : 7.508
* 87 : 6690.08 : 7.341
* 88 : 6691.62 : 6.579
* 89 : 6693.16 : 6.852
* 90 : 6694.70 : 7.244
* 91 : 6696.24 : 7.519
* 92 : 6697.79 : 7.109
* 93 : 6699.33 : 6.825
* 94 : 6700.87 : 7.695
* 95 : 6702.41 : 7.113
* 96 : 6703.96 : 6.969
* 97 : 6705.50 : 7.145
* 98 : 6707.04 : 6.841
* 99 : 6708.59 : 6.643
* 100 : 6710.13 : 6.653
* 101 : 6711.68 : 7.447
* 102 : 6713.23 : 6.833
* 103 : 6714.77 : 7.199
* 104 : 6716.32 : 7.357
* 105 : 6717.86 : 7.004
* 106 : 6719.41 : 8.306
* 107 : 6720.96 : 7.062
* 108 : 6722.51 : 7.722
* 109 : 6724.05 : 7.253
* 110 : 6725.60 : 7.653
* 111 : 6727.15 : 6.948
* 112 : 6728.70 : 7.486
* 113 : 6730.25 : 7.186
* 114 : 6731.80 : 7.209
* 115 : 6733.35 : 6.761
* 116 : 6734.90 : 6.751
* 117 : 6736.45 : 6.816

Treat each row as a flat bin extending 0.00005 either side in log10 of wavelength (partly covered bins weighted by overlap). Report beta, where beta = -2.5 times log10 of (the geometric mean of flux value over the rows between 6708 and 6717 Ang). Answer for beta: -2.115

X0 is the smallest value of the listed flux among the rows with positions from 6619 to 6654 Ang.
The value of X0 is 6.482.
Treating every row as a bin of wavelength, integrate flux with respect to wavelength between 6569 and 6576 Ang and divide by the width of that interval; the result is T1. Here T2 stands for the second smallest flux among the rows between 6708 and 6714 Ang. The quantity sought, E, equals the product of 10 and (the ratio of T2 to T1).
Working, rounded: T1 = 7.07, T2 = 6.653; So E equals 9.4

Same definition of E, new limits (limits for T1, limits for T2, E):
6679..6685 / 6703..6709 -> 9.9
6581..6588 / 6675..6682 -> 10.1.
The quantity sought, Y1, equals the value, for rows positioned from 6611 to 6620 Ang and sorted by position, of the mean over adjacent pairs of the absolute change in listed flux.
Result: 0.67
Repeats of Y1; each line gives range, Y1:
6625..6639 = 0.43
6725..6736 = 0.34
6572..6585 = 0.77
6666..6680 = 0.38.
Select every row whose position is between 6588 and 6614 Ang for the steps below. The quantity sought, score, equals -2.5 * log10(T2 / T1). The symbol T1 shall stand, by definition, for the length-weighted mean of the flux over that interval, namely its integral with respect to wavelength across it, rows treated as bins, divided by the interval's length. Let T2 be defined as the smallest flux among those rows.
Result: 0.13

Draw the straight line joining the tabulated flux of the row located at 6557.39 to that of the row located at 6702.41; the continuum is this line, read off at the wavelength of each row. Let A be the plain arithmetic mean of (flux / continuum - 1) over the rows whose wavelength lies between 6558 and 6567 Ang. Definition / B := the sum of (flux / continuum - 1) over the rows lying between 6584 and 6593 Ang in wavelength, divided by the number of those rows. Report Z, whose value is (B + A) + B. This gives -0.09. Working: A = -0.17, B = 0.04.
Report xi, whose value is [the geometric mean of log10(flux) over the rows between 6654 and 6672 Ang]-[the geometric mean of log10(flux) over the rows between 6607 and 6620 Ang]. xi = 0.01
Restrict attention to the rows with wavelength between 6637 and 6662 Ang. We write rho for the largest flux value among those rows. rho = 7.908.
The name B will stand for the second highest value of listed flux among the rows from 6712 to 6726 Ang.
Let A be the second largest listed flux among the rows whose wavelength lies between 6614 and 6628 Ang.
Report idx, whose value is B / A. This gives 0.96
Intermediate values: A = 8.083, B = 7.722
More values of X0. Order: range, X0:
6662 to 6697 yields 6.311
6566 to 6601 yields 5.436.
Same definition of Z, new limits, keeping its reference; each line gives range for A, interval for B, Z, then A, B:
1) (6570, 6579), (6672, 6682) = 0.03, 0.04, -0.01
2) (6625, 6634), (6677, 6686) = 0.03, 0.06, -0.02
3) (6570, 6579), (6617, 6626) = 0.31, 0.04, 0.14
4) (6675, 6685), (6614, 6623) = 0.21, -0.02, 0.11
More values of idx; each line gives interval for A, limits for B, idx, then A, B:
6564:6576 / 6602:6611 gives 0.99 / 7.253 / 7.16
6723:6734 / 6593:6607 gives 1.01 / 7.486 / 7.536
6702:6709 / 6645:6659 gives 1.07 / 7.113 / 7.641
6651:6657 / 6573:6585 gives 1.00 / 7.253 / 7.253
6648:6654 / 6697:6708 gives 0.99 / 7.253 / 7.145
